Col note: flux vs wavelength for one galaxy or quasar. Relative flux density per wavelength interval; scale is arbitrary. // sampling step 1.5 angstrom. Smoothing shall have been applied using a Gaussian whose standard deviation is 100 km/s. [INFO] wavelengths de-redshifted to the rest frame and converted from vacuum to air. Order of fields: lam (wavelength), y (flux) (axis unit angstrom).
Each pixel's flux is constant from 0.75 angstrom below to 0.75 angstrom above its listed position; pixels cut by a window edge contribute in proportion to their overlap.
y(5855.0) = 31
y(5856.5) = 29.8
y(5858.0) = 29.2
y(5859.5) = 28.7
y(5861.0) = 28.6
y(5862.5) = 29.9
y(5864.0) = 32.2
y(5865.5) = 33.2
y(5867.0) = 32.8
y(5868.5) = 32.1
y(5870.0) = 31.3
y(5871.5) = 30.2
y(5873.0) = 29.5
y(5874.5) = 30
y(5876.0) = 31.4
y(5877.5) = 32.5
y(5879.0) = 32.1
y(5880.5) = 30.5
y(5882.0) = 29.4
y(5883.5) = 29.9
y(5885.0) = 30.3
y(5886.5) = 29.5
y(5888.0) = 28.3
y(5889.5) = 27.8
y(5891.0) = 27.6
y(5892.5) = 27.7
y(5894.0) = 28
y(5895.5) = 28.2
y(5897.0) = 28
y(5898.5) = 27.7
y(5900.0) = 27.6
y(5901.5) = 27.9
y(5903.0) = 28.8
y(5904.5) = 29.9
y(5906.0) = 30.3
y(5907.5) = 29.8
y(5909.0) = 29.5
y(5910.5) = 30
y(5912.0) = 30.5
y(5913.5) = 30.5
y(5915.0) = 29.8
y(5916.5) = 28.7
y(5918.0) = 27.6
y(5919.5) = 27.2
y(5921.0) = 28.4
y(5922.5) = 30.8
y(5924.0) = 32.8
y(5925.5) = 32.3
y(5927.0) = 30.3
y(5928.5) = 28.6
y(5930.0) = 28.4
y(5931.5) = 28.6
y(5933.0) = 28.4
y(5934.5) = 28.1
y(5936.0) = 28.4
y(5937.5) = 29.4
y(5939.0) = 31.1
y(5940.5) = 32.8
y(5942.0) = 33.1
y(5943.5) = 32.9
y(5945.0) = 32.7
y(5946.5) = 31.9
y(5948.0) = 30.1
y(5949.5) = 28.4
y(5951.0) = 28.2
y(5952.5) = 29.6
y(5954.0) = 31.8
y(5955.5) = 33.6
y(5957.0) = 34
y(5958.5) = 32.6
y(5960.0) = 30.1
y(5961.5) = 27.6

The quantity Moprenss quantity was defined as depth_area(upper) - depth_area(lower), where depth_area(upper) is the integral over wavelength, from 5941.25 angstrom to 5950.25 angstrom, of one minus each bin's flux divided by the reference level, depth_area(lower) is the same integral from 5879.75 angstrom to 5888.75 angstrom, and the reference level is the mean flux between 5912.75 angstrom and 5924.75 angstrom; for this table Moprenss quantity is -0.6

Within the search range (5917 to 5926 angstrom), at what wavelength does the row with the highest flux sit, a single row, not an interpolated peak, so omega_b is 5924.0 angstrom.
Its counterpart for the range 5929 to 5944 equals 5942.0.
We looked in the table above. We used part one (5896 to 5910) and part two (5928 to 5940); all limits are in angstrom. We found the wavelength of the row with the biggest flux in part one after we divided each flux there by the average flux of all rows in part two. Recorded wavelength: 5906.0 angstrom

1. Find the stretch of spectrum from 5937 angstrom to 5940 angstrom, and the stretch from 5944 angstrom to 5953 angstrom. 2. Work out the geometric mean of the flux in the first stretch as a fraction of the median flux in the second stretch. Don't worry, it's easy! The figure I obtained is 1.01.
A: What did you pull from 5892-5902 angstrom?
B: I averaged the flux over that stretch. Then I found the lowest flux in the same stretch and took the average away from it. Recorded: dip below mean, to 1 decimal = -0.3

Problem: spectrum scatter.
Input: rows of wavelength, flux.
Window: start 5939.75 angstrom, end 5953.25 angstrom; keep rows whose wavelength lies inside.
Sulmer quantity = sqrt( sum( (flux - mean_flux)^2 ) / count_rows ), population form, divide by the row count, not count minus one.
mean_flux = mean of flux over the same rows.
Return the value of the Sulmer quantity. 1.9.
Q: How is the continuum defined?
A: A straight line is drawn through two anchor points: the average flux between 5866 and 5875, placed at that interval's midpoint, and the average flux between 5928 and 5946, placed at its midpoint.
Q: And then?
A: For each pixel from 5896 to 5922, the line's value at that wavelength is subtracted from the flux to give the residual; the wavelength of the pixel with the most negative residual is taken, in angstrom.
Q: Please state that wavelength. 5919.5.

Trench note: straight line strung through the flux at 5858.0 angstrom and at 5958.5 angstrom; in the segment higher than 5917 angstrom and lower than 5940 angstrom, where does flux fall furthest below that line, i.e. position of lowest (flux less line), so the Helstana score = 5919.5 angstrom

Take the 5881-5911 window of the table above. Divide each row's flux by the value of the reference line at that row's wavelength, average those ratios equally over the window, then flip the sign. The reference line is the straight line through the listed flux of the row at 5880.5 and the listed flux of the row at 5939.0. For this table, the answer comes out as -0.940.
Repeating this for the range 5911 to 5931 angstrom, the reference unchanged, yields -0.960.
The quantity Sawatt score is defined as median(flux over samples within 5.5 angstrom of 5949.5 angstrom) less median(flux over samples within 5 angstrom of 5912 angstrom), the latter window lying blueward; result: 0.3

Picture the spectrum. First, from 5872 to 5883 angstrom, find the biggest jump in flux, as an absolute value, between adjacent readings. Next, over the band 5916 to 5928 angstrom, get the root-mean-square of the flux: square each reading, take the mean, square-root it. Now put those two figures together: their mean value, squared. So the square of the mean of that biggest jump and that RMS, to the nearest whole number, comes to 247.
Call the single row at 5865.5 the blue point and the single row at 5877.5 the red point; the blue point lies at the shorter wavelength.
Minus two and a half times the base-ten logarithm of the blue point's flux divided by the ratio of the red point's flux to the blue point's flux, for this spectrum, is -3.83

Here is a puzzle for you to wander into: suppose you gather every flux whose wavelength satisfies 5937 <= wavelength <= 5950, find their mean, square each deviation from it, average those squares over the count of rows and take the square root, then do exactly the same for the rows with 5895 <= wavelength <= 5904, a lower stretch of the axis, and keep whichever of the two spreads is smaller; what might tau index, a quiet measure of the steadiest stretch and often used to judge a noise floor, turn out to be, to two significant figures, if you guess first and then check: 0.39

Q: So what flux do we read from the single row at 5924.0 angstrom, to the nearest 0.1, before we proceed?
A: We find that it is 32.8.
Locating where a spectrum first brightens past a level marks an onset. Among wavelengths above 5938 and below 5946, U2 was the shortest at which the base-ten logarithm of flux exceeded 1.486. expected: 5939.0 angstrom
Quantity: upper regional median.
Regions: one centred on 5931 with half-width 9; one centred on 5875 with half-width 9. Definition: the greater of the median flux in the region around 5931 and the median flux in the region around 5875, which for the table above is 30.9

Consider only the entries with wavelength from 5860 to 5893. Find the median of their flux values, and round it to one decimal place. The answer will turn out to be 30.1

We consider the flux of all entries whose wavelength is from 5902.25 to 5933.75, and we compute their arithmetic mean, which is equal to 29.6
